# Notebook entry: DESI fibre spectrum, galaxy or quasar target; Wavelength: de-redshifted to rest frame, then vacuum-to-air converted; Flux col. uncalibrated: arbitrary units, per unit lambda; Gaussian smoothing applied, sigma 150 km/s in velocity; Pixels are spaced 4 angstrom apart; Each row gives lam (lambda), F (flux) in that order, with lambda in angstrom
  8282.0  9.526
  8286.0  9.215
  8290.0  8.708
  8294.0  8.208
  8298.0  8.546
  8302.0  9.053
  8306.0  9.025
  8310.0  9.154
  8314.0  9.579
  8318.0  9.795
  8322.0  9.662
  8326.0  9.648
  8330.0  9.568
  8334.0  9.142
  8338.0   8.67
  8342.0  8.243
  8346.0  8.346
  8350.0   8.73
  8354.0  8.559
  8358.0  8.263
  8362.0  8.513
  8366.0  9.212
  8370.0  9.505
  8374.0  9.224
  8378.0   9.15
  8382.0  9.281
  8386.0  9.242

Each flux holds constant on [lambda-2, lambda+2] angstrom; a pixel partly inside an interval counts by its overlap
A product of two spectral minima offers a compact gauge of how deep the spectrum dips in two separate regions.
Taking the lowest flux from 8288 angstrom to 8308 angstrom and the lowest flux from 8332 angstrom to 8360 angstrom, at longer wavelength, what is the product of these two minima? 67.7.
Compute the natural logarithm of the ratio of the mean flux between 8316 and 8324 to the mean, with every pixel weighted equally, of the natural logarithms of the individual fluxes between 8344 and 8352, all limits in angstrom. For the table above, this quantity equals 1.51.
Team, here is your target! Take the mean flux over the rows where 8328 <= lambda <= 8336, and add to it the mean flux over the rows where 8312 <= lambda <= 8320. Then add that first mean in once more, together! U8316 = 28.4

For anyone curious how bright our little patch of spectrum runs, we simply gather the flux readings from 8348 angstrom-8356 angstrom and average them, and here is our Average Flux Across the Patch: 8.6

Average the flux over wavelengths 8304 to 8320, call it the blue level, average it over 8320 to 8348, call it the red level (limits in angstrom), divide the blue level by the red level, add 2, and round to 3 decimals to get 3.039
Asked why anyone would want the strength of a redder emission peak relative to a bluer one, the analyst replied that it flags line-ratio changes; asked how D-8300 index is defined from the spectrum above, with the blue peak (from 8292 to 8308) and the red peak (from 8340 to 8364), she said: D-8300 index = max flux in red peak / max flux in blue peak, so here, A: 0.96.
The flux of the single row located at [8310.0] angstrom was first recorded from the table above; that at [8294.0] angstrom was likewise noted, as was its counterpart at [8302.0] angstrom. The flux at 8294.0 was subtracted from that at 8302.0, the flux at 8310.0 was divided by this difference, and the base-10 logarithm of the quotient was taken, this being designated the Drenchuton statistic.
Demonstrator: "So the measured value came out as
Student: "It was 1.0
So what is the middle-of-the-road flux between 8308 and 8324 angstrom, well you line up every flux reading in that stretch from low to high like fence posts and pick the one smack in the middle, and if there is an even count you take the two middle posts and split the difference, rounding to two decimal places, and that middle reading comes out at 9.62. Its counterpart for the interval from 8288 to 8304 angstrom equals 8.63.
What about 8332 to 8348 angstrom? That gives 8.51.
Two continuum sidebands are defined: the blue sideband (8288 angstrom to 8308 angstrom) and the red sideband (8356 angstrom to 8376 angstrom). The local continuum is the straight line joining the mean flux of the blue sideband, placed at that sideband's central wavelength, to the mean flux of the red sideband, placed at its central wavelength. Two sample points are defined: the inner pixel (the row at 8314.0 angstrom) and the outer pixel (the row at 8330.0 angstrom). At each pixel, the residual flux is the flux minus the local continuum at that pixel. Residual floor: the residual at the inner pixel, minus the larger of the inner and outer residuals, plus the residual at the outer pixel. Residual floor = 0.7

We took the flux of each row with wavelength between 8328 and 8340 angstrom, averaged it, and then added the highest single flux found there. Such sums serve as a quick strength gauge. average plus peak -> 18.7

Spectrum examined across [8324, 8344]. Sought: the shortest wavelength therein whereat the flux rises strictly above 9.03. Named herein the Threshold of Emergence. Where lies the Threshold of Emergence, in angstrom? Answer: 8326.0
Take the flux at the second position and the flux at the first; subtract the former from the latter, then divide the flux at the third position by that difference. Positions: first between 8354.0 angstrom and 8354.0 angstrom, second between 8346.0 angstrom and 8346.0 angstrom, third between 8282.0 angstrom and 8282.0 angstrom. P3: 45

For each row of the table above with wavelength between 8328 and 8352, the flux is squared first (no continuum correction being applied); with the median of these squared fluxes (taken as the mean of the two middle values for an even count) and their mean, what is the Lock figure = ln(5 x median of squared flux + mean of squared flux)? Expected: 6.12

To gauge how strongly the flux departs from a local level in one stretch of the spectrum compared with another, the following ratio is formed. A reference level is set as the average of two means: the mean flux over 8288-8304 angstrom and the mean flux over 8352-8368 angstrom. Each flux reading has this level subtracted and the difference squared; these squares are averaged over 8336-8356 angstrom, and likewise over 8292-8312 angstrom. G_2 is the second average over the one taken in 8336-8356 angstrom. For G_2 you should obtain 3.2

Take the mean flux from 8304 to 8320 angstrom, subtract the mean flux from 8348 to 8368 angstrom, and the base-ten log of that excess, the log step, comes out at -0.13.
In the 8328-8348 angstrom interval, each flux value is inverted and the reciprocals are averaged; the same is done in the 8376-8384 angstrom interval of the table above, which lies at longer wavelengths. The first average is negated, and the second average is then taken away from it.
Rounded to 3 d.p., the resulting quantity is -0.223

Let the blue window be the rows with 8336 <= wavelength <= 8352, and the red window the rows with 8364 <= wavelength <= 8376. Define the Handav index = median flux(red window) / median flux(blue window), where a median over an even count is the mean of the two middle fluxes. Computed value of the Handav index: 1.08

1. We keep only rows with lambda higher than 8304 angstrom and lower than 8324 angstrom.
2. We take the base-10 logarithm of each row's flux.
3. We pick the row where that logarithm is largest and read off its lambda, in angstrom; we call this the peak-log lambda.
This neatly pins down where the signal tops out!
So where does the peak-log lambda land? 8318.0 angstrom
